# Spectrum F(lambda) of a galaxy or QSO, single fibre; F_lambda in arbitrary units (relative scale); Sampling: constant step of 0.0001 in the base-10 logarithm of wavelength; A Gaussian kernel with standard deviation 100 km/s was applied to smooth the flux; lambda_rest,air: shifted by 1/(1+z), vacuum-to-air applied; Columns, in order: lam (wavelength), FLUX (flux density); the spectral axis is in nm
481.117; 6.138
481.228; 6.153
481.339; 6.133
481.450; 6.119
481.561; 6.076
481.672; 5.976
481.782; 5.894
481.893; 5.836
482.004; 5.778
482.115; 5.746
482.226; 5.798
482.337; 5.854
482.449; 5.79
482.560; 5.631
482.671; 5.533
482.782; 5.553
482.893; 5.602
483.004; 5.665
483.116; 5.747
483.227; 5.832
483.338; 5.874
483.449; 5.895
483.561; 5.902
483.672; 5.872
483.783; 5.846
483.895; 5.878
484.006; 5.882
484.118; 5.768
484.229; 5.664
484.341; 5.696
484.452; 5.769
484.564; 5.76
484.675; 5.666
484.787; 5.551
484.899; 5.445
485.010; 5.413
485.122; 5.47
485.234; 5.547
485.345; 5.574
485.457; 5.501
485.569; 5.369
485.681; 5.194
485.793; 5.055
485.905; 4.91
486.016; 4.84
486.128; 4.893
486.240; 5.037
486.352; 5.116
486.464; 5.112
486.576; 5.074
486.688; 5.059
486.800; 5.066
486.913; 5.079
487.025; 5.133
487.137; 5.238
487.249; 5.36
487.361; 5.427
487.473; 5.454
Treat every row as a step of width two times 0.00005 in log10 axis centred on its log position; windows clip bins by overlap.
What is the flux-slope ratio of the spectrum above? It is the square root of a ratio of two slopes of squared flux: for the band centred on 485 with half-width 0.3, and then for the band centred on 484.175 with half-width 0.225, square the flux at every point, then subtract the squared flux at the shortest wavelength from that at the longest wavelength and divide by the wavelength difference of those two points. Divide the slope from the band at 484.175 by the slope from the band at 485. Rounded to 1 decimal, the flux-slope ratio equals 8.0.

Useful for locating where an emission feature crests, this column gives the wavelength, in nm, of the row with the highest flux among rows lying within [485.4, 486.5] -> 485.457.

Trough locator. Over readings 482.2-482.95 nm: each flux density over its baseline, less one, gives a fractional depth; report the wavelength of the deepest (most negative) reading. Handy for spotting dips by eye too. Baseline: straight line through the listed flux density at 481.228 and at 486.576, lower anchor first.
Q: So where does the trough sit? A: 482.671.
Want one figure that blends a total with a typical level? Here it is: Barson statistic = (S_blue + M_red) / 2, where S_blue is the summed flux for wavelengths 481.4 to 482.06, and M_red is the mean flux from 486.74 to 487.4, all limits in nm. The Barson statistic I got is 20.4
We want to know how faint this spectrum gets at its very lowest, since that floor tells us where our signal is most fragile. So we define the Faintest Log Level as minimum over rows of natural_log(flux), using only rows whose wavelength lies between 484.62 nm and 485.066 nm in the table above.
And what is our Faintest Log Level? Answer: 1.69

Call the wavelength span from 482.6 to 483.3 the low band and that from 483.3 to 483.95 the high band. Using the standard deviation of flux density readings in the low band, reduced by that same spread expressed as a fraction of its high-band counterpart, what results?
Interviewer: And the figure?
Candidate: -5.8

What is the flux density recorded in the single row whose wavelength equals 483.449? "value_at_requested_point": 5.895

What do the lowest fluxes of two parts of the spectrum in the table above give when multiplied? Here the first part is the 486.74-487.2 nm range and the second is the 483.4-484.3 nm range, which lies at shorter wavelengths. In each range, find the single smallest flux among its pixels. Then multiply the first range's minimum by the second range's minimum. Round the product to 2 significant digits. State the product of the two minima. 29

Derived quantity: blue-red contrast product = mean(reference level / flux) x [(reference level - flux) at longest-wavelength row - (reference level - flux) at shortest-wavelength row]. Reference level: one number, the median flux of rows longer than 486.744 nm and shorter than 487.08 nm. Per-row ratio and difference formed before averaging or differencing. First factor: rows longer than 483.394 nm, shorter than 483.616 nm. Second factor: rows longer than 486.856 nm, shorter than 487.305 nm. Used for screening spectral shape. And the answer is -0.24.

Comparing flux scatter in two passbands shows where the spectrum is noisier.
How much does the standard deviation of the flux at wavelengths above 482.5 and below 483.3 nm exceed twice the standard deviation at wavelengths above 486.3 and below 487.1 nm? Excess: 0.05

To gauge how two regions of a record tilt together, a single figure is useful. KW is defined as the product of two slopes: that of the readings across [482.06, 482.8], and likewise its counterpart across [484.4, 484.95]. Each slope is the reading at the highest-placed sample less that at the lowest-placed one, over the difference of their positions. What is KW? 0.21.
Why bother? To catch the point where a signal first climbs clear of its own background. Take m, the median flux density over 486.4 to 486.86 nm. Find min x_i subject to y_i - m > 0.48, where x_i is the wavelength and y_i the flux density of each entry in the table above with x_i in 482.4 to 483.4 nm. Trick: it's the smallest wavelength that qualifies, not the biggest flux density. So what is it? 482.449 nm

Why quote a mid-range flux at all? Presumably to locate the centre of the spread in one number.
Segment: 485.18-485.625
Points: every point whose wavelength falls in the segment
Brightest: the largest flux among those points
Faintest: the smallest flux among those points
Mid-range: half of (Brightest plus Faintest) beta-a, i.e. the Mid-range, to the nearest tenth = 5.5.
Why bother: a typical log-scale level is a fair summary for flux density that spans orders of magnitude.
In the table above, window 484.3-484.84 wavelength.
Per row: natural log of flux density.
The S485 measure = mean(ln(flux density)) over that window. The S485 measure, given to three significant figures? 1.74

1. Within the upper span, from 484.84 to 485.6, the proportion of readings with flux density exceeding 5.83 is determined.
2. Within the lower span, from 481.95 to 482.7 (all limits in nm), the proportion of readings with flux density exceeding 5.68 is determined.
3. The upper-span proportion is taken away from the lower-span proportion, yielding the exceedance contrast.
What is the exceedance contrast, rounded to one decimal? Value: 0.7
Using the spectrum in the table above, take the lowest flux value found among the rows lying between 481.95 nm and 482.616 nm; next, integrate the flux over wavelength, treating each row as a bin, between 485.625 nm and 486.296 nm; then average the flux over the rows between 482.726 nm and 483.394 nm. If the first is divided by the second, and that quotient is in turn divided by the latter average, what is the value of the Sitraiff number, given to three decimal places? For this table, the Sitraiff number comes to 0.294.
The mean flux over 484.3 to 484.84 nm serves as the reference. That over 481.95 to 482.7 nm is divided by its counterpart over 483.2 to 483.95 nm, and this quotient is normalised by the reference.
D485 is 0.172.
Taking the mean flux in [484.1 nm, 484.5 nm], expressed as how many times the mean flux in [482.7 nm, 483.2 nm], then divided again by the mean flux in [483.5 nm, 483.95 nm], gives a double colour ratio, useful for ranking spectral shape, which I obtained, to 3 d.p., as 0.173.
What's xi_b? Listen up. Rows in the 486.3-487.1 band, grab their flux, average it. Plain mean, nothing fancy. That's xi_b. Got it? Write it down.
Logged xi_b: 5.09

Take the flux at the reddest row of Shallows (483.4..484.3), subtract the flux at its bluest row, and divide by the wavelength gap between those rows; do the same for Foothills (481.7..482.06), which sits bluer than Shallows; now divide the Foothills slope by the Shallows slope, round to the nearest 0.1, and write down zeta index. 1.8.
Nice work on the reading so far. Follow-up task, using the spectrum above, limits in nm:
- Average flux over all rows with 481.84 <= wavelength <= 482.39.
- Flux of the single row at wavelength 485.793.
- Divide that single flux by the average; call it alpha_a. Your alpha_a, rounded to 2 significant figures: 0.87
